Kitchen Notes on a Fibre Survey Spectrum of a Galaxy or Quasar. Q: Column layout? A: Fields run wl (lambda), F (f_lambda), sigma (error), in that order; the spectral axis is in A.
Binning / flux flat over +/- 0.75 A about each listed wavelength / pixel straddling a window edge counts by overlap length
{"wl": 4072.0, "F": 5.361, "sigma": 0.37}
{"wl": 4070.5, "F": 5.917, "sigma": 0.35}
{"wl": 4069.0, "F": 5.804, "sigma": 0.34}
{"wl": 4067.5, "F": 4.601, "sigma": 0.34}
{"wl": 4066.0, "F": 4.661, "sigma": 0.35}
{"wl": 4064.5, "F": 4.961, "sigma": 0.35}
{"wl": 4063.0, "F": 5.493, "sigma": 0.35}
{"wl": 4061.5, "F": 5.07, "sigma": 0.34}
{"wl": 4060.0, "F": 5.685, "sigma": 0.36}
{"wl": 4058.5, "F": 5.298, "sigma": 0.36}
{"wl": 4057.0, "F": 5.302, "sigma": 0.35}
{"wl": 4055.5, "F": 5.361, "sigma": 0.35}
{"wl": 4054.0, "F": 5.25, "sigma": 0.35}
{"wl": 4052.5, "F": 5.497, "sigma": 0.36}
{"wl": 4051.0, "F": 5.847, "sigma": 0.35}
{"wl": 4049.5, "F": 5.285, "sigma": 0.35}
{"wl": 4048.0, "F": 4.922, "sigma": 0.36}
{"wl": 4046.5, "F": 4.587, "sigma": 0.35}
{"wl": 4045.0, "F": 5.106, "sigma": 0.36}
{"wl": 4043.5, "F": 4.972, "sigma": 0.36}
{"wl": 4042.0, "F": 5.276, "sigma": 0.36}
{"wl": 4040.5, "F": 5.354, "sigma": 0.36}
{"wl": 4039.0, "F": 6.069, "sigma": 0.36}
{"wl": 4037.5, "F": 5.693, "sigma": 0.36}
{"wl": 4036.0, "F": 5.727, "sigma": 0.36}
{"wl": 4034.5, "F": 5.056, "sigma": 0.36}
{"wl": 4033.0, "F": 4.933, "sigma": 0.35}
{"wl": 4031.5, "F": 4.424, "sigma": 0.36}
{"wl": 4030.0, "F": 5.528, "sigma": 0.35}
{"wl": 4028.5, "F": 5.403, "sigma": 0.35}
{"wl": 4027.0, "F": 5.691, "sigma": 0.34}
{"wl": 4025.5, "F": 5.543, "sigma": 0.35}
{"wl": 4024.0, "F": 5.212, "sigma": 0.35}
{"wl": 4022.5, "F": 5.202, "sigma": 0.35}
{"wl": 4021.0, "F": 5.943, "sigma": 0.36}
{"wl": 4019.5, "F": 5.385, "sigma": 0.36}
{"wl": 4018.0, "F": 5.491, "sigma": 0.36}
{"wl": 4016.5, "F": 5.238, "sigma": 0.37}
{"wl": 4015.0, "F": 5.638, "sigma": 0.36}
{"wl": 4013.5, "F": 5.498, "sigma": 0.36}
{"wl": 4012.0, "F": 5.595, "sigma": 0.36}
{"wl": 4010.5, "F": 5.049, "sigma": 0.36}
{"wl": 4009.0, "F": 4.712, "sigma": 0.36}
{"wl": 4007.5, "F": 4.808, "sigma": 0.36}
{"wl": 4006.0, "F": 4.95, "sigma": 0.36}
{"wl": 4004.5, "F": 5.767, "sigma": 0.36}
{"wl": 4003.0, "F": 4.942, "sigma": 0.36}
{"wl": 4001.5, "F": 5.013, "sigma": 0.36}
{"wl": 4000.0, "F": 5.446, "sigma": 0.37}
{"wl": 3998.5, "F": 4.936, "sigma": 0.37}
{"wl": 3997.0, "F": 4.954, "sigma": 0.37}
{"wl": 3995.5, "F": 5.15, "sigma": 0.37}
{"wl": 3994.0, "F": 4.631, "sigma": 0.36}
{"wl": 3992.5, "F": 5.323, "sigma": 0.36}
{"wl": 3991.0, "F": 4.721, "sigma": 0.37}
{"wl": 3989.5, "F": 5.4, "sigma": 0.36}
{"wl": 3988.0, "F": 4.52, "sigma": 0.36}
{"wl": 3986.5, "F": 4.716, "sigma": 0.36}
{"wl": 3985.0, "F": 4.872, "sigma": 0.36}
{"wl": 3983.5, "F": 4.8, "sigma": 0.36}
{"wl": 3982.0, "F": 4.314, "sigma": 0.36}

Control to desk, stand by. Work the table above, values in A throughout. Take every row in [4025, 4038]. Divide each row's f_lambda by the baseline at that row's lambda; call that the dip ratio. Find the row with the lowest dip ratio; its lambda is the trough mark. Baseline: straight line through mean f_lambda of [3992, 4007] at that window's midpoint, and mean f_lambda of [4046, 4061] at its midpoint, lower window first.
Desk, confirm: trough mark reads 4031.5 A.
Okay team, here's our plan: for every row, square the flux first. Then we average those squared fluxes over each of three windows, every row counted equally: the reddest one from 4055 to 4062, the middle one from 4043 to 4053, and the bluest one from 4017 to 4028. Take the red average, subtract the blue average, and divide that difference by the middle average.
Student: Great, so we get -0.06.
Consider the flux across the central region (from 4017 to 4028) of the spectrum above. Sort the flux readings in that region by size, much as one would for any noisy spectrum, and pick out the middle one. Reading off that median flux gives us 5.49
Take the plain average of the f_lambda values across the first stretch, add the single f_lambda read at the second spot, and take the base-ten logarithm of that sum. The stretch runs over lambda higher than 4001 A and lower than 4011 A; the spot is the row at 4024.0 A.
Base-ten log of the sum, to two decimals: 1.01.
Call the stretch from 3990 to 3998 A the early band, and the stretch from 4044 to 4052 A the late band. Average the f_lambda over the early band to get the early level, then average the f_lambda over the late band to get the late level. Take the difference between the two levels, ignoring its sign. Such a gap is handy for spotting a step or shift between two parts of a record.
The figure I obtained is 0.19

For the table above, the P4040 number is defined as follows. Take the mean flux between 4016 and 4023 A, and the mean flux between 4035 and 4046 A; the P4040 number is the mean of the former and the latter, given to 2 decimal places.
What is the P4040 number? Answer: 5.45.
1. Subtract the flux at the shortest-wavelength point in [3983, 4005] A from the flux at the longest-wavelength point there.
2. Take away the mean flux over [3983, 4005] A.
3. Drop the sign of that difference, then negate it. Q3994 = -4.0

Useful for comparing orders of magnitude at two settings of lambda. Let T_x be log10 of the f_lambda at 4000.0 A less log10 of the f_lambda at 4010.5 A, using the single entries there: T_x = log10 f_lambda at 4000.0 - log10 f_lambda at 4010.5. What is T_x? 0.033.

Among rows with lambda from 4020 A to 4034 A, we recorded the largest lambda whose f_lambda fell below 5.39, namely 4033.0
